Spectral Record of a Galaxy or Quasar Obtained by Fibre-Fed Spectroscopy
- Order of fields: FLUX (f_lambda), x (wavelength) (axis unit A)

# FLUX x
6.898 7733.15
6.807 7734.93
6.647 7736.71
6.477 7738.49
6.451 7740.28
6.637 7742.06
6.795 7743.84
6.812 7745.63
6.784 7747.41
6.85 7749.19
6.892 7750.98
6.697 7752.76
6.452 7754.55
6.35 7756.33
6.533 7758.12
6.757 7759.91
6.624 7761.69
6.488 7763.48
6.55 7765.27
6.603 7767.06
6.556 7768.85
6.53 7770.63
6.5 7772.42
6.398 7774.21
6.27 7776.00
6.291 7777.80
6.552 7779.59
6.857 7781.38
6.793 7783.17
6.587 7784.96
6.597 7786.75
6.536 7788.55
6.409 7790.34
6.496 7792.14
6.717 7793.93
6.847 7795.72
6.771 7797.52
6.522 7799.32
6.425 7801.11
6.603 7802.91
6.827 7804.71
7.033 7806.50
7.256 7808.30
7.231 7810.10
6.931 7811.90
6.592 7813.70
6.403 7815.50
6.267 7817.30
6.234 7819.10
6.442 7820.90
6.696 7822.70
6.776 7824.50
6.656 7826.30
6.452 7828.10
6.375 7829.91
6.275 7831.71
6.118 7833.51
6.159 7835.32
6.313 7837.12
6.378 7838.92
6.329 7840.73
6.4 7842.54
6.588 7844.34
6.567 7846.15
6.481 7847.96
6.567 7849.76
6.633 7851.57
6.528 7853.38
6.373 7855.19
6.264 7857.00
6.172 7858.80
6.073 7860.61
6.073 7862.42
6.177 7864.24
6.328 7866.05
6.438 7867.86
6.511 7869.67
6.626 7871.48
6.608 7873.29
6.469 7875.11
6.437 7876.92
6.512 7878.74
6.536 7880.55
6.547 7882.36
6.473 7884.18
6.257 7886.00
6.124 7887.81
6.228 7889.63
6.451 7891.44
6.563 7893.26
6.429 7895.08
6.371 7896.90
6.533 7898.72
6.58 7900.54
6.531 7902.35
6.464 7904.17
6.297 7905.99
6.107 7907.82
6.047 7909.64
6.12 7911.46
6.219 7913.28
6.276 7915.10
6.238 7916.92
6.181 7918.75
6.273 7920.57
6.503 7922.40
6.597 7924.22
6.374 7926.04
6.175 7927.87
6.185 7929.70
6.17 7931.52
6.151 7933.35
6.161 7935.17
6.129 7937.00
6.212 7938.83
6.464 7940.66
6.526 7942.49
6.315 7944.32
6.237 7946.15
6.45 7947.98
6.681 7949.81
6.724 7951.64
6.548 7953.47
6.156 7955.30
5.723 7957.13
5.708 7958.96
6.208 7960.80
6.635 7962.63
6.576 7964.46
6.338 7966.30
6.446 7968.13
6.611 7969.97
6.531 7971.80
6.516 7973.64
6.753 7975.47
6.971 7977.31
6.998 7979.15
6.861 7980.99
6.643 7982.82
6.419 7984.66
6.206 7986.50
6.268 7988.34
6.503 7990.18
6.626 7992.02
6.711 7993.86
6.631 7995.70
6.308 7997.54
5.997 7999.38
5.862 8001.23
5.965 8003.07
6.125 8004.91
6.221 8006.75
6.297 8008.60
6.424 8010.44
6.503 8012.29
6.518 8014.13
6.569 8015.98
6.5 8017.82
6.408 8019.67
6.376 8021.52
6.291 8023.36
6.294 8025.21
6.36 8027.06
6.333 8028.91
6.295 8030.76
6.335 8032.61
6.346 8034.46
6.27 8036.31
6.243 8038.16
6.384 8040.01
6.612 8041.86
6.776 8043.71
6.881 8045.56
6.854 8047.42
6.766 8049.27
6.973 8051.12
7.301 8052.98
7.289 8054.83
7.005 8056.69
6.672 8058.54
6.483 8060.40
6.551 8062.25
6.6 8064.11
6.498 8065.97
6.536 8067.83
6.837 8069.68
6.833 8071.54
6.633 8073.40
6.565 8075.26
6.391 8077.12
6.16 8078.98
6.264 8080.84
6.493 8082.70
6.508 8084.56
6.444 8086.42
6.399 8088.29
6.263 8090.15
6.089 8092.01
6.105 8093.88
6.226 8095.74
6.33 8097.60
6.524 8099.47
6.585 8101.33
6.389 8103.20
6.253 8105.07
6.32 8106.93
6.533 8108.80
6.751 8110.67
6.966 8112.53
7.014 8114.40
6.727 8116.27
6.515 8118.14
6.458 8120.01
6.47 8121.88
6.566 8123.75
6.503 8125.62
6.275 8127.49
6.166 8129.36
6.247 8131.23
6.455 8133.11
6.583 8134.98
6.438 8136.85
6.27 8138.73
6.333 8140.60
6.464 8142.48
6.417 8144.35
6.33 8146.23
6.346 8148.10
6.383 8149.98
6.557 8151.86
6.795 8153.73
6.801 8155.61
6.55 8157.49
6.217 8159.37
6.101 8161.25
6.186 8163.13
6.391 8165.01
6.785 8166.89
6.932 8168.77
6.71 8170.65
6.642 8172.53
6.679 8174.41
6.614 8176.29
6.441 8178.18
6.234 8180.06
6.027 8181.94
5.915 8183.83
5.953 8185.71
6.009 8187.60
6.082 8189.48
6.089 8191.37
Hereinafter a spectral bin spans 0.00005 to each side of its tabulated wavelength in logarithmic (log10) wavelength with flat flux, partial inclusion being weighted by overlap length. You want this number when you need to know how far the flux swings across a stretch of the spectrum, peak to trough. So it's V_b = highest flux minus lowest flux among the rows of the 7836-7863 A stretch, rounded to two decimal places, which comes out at 0.56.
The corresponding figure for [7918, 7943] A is 0.47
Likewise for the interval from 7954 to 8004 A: 1.29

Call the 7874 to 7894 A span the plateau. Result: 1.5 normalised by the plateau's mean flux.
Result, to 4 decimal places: 0.2337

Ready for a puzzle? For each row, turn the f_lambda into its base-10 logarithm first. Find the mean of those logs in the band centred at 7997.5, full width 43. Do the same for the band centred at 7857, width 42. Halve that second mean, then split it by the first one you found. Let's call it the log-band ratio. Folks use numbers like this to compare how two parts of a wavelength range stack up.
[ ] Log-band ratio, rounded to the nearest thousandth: 0.499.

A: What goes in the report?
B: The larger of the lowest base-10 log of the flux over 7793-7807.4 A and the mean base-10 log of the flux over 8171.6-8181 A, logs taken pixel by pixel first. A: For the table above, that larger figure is 0.814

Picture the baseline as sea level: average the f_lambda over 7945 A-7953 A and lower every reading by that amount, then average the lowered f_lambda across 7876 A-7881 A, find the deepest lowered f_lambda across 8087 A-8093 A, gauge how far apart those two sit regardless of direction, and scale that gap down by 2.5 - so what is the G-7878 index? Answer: 0.16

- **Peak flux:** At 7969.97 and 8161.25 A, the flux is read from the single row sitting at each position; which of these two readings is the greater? 6.61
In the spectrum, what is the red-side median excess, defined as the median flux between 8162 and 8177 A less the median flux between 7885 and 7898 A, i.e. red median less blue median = 0.29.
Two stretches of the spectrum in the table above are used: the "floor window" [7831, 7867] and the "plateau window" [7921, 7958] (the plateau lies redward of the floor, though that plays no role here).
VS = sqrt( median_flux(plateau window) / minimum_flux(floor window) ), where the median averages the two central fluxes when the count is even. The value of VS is 1.02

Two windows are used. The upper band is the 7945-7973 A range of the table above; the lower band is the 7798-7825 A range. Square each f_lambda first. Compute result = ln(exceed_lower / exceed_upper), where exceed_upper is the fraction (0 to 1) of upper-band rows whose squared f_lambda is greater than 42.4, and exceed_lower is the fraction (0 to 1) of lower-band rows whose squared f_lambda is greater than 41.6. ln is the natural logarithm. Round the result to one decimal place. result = 0.4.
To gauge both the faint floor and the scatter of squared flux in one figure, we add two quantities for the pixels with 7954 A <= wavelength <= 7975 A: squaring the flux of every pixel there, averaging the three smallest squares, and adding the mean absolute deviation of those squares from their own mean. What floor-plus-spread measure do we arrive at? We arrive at 37.7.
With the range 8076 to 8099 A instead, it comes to 39.0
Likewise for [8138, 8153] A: 40.7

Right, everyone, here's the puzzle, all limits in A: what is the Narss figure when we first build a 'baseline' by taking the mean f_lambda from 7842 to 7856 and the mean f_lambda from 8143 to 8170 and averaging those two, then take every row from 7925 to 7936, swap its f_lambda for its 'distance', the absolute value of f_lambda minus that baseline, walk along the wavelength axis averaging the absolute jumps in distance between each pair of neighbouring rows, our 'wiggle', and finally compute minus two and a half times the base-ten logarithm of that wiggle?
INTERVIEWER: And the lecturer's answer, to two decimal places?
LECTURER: 3.24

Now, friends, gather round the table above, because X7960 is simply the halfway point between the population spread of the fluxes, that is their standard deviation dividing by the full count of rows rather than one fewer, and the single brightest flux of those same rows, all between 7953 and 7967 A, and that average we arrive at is 3.49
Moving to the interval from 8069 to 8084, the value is 3.53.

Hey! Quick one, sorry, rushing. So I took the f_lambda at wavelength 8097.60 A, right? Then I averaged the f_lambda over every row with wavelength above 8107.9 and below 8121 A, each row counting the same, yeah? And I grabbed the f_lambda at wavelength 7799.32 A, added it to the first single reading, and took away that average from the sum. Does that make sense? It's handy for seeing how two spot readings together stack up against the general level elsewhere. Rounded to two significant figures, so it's 6.1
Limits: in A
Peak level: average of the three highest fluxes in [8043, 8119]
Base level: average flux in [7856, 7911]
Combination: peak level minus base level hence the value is 0.8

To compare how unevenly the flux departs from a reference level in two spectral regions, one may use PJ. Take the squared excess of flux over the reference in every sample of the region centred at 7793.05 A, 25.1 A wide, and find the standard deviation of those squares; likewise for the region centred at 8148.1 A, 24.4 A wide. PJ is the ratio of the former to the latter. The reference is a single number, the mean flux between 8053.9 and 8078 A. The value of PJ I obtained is 0.34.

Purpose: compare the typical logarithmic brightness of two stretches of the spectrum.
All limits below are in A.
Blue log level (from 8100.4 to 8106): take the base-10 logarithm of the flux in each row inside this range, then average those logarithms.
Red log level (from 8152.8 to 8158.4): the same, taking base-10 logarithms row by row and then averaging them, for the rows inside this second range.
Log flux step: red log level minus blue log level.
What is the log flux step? 0.020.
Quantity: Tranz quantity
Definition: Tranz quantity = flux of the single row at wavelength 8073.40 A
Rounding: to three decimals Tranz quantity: 6.633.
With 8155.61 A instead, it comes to 6.801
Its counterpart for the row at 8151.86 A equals 6.557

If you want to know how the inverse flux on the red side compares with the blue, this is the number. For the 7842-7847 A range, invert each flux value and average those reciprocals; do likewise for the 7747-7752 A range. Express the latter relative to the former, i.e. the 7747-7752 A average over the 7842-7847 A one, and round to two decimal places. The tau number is 0.95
